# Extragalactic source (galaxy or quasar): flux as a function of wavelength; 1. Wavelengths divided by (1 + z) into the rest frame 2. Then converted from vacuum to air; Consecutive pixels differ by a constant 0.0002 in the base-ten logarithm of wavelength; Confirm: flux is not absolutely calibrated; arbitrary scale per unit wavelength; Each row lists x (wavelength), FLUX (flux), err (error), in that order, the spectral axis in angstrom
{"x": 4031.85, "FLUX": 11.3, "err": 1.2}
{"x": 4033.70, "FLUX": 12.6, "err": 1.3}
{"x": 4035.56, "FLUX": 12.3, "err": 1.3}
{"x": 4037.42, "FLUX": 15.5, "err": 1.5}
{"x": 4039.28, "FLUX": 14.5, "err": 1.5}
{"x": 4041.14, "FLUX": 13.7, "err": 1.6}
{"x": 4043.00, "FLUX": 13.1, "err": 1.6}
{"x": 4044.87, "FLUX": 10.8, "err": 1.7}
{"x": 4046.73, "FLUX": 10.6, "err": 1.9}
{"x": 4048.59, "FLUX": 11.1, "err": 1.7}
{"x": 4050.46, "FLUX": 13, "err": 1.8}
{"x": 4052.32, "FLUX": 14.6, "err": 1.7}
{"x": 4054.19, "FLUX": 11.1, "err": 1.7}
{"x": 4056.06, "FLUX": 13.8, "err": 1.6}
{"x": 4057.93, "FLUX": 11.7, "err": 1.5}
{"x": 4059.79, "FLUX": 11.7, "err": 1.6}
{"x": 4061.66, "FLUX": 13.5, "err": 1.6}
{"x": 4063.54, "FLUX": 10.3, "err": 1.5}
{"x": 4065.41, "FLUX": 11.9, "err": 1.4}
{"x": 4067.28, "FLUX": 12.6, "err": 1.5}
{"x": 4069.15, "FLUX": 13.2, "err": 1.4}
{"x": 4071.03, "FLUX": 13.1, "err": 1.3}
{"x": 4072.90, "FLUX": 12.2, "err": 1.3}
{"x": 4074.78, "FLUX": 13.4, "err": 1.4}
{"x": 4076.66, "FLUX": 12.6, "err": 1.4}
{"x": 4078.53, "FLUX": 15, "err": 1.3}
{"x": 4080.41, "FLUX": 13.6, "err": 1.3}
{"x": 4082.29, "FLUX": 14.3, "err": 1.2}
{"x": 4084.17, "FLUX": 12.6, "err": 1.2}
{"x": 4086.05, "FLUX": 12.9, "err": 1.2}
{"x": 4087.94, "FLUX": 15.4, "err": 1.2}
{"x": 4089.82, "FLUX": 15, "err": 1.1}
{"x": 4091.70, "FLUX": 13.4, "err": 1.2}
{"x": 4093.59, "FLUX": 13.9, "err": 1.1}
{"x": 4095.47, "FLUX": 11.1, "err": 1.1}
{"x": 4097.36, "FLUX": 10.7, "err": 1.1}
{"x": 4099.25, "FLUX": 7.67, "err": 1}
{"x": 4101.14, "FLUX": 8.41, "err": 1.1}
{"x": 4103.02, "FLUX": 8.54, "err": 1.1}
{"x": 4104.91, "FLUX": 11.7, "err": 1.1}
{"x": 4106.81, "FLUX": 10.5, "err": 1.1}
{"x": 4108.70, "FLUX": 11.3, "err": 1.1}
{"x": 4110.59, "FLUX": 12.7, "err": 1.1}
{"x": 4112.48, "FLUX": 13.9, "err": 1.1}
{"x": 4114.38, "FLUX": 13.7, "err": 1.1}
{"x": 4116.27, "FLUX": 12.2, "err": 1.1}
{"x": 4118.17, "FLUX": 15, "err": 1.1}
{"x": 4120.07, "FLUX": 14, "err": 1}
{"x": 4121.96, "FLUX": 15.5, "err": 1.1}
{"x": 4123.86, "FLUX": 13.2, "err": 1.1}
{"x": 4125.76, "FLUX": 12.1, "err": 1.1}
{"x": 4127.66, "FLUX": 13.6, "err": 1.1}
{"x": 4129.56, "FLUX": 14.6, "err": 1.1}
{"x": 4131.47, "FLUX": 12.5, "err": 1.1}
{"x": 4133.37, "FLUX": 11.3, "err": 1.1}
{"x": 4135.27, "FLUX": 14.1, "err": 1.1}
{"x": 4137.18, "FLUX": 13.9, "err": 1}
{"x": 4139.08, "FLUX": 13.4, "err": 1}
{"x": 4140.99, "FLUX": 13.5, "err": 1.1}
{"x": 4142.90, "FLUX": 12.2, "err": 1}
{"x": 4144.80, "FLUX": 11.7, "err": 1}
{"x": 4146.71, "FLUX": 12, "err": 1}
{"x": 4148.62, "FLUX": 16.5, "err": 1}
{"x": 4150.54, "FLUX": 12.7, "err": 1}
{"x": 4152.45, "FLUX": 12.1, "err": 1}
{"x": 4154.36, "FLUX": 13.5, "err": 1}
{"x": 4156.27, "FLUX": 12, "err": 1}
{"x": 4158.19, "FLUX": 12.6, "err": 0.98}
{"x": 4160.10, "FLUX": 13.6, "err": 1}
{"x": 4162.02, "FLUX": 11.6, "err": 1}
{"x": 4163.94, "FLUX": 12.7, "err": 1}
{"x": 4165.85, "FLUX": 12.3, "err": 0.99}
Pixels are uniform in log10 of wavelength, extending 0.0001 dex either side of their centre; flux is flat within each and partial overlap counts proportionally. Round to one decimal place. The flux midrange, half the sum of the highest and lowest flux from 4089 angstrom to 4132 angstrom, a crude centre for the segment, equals 11.6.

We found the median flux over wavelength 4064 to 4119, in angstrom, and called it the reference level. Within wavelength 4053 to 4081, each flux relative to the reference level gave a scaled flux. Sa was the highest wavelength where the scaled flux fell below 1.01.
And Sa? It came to 4076.66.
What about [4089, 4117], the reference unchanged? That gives 4116.27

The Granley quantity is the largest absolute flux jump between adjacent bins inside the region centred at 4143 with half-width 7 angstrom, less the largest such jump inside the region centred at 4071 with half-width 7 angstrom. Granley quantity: 3.3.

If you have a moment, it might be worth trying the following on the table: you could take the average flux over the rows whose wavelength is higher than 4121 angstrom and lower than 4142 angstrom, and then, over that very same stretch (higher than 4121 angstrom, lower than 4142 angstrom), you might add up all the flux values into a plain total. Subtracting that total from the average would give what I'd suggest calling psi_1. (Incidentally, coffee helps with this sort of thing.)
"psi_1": -134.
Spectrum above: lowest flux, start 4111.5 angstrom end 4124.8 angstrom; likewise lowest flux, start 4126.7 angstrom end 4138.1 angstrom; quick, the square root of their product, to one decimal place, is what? 11.7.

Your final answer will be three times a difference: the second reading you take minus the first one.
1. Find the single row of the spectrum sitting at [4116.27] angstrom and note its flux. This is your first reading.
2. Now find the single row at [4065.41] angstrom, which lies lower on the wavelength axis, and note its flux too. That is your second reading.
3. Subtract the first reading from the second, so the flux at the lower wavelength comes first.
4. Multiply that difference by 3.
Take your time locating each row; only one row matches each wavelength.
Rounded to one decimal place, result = -0.9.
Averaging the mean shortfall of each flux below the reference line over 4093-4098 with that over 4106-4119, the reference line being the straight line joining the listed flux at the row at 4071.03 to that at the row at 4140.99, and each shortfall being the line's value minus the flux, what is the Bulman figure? 1.0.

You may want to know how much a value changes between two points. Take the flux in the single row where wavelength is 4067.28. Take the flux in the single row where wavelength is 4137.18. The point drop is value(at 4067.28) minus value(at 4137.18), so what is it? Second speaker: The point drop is -1.3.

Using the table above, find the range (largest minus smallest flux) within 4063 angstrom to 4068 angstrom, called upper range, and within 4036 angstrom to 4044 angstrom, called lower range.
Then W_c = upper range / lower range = 0.96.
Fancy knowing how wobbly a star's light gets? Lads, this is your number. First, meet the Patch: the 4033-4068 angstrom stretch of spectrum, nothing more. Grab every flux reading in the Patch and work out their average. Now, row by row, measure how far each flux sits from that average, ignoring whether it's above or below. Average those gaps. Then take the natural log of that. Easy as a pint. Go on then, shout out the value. 0.18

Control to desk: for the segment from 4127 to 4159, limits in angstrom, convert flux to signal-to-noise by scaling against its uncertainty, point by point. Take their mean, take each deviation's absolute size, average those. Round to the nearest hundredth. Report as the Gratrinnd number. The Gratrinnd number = 0.90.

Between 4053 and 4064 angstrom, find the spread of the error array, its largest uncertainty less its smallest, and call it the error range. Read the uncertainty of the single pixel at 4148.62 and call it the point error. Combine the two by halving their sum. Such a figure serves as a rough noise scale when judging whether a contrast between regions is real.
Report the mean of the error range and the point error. 0.600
